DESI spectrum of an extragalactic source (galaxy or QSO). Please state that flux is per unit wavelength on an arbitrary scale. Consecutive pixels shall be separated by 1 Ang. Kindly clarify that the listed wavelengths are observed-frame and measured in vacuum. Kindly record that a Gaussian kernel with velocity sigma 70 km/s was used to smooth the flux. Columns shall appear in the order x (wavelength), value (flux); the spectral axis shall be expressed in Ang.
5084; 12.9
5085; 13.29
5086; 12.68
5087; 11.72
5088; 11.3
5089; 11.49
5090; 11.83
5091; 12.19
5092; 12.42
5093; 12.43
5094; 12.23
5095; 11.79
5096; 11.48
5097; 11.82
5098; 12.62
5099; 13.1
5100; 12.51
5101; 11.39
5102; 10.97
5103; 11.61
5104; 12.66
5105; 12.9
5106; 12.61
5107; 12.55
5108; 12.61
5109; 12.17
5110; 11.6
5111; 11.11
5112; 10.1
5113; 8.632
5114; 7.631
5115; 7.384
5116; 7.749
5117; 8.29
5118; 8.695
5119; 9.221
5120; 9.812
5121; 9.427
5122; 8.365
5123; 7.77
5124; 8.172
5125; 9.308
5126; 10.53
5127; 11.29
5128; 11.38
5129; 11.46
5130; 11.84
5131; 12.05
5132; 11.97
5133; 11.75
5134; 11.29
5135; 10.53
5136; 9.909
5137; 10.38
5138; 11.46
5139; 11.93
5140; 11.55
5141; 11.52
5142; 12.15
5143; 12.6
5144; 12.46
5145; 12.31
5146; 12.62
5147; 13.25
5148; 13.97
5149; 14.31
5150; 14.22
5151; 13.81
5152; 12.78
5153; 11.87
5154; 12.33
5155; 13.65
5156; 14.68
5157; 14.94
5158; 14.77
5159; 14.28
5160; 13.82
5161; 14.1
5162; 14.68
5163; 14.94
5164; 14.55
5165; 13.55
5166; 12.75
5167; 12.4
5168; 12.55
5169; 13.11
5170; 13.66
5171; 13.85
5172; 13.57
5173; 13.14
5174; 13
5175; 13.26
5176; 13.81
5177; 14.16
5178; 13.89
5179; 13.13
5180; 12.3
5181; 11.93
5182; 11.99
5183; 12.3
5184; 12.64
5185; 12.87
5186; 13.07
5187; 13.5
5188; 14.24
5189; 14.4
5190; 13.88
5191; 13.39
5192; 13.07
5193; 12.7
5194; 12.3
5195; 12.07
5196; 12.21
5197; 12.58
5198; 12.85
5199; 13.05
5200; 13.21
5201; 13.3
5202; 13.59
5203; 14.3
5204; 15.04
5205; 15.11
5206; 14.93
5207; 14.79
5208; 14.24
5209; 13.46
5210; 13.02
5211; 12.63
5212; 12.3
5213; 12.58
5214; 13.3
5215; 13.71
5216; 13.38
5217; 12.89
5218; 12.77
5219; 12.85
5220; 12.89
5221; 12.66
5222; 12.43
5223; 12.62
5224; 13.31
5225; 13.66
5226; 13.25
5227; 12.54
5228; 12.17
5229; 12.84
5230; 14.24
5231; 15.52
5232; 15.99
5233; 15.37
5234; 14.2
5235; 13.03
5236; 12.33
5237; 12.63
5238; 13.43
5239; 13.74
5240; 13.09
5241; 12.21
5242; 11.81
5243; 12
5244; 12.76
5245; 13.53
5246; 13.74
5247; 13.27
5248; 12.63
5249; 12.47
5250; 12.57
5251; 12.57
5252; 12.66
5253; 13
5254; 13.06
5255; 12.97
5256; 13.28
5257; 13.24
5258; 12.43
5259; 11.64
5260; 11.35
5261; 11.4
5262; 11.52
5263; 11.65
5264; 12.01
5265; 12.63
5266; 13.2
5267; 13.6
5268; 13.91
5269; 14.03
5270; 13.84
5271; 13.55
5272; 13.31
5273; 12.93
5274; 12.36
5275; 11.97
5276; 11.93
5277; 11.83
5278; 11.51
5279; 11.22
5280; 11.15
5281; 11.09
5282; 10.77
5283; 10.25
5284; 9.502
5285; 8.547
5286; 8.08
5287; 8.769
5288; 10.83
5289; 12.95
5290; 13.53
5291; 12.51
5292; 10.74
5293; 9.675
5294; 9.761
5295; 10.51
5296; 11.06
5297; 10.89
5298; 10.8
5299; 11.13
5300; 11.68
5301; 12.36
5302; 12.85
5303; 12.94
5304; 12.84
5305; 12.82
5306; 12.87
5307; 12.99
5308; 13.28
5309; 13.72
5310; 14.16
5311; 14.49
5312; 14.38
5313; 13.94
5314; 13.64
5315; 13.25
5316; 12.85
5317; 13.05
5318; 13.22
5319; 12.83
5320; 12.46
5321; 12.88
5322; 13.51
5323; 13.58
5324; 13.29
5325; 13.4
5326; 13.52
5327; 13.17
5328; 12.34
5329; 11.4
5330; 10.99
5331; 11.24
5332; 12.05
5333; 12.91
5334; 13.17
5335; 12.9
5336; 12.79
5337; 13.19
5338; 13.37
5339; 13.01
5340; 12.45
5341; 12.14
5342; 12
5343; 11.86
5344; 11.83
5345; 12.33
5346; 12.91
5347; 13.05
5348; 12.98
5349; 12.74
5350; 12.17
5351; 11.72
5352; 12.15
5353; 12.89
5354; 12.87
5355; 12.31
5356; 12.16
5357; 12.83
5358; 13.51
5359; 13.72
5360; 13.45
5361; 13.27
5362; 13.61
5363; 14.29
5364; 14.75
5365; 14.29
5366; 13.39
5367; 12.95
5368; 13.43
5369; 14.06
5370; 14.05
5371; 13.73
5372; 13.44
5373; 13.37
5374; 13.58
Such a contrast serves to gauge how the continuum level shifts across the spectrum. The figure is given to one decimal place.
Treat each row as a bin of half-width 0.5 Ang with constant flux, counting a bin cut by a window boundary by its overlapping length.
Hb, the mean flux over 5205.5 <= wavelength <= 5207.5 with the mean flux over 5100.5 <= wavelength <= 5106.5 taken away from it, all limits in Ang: 2.8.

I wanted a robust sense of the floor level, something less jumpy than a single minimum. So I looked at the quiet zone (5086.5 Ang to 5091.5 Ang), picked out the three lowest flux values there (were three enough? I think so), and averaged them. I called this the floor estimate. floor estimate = 11.5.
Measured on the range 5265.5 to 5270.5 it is 13.5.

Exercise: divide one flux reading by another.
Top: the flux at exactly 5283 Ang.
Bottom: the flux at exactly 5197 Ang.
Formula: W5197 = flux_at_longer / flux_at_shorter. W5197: 0.81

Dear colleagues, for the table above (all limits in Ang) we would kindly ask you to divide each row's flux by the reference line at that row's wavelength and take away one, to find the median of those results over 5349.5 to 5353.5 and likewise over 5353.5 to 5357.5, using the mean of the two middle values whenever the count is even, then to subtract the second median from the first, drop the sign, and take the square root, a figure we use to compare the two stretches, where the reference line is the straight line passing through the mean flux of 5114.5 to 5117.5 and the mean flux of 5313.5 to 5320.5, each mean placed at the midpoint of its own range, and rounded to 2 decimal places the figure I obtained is 0.15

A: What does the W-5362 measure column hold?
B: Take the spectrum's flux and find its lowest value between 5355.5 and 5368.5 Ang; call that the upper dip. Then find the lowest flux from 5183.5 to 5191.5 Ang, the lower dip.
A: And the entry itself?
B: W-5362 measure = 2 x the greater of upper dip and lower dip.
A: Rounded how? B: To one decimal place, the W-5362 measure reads 25.3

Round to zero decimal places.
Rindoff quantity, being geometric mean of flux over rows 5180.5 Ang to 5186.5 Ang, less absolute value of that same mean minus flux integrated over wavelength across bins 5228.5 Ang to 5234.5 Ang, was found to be -63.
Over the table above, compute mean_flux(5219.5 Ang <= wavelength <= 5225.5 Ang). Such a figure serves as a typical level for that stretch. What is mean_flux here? 12.9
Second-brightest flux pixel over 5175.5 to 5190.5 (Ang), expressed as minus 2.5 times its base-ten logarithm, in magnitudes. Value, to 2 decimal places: -2.88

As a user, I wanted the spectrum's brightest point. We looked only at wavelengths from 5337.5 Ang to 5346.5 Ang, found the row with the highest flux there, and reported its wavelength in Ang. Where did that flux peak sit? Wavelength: 5338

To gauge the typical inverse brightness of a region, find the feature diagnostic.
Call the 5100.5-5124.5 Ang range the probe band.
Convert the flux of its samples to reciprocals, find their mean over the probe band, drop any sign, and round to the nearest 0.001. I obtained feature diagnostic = 0.102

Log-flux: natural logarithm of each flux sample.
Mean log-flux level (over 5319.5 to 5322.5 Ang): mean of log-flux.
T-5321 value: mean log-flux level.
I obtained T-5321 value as 2.56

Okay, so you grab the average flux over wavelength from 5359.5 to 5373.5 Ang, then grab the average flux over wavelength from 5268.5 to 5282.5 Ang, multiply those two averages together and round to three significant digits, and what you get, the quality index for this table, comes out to 168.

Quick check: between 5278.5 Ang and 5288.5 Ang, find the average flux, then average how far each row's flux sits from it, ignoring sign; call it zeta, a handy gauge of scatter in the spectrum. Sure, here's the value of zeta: 1.0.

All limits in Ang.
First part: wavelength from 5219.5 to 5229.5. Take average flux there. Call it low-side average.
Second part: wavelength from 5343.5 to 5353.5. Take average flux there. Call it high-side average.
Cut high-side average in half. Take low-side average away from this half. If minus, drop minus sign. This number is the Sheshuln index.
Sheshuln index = 6.6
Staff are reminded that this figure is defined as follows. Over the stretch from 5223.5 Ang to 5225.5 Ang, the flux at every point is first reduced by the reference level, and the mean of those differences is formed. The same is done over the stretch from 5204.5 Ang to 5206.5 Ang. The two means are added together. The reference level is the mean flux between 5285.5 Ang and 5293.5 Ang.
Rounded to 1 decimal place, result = 6.7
